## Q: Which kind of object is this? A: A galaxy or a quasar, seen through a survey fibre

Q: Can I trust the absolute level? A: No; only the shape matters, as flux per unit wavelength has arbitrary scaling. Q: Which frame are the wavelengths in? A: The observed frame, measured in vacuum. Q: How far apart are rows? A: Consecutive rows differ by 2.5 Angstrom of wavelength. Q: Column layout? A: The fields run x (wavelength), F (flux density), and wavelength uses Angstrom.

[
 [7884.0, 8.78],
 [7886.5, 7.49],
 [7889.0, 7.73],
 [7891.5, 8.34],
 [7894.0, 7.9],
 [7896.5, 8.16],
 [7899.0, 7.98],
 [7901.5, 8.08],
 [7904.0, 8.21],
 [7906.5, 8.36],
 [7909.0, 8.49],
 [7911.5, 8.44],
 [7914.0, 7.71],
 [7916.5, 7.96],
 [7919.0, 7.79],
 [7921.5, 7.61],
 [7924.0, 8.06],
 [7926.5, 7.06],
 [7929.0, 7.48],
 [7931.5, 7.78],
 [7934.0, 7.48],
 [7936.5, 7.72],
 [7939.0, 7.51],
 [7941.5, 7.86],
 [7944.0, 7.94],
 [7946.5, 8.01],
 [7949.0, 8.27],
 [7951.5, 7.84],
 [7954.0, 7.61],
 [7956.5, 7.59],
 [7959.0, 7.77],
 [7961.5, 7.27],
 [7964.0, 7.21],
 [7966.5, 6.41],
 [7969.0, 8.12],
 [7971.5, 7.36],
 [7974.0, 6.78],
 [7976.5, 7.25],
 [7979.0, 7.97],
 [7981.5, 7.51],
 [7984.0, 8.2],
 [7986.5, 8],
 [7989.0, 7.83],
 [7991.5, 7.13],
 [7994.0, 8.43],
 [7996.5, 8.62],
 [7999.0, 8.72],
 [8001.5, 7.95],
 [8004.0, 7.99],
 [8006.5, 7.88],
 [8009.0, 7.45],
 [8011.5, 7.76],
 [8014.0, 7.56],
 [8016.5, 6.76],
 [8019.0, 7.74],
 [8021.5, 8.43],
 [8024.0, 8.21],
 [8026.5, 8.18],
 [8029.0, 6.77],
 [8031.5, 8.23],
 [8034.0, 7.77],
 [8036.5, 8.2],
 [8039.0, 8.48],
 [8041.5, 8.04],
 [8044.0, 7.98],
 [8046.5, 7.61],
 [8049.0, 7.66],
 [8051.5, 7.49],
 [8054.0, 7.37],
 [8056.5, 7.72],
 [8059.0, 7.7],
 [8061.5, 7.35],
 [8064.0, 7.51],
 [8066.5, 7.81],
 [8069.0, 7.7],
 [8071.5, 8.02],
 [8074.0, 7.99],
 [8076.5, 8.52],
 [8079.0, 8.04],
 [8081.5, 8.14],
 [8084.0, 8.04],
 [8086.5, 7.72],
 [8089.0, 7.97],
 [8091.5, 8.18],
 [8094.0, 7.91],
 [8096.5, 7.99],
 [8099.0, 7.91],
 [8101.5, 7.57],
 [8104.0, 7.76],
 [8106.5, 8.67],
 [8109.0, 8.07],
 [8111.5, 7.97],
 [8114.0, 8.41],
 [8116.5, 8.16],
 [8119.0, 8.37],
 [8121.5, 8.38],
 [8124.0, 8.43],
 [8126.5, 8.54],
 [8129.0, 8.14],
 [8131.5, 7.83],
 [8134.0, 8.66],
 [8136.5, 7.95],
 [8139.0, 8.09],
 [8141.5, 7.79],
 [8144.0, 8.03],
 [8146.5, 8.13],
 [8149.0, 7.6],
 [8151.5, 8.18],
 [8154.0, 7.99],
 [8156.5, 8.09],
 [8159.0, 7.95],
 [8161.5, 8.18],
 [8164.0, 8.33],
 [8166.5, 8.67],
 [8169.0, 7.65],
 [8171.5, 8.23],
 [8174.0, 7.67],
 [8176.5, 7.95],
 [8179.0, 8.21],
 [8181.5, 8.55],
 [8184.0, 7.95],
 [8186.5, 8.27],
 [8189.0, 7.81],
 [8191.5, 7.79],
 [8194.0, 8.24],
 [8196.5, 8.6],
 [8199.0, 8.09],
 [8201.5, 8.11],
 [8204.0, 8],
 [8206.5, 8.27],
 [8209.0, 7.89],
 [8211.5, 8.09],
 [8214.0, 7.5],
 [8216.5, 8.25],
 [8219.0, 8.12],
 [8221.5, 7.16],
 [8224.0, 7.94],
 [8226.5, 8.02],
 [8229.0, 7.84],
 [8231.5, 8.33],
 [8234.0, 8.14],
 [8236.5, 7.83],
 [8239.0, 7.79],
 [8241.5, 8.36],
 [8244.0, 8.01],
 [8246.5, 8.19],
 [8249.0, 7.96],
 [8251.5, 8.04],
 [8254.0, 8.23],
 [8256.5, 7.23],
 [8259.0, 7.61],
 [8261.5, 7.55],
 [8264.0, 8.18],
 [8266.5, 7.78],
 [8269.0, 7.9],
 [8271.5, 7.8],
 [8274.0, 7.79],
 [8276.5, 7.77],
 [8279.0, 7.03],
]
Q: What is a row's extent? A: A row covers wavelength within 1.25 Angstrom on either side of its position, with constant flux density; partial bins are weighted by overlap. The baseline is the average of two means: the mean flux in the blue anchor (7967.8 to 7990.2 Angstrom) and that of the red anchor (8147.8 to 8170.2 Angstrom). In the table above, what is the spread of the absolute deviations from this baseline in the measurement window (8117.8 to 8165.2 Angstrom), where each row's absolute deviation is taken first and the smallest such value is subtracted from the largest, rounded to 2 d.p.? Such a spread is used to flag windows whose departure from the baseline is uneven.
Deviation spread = 0.75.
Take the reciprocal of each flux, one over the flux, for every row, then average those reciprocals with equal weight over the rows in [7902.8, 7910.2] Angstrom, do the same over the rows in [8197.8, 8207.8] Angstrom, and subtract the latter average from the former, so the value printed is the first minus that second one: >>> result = -0.003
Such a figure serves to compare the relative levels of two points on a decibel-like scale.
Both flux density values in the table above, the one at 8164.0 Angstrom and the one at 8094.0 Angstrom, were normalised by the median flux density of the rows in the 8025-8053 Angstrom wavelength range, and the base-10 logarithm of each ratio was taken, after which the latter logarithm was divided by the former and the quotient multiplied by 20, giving -4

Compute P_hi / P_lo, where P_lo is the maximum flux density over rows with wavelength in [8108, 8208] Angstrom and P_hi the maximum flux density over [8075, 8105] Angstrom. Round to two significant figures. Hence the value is 0.98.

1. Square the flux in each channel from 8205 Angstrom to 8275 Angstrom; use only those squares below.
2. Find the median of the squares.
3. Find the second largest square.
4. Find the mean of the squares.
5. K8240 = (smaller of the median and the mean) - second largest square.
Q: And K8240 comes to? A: -7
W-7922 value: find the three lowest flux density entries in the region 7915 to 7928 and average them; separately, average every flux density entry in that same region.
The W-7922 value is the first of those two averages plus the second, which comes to 15.2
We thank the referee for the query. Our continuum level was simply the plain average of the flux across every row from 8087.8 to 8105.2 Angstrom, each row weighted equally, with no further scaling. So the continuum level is 7.90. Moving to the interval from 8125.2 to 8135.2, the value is 8.29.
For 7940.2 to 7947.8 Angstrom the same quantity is 7.94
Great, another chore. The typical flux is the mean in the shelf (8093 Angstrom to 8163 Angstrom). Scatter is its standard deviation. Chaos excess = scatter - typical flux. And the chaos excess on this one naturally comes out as -7.82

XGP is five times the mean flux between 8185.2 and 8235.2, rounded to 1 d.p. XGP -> 40.1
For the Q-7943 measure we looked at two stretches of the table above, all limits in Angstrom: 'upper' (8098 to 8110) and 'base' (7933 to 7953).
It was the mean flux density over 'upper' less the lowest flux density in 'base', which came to 0.52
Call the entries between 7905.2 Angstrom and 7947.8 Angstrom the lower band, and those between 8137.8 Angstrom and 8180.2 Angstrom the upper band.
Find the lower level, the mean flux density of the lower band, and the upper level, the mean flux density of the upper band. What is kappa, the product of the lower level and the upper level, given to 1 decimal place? 63.1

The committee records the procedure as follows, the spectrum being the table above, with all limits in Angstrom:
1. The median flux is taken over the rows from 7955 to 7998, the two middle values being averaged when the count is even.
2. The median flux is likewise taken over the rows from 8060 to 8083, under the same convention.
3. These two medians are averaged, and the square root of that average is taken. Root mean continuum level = 2.791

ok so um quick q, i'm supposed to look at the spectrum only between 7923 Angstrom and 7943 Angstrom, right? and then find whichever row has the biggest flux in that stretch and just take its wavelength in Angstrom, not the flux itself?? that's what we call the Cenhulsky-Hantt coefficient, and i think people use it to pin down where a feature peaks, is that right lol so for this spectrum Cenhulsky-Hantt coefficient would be 7924.0 Angstrom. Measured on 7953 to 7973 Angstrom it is 7969.0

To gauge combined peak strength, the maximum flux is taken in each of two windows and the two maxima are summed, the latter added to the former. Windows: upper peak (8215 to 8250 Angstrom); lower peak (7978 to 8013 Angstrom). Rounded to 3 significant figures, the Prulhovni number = 17.1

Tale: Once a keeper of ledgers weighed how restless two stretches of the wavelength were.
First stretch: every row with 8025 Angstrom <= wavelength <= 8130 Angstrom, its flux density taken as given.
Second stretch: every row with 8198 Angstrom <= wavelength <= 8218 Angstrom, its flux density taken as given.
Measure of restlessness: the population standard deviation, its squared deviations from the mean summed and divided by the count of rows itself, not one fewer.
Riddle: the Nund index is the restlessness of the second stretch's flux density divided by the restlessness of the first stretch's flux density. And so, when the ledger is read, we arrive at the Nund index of 0.62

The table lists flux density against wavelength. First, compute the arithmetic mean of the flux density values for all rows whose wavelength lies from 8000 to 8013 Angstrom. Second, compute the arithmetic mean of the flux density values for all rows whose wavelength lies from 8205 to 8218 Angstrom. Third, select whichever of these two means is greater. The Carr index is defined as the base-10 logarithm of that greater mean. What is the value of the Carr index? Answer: 0.903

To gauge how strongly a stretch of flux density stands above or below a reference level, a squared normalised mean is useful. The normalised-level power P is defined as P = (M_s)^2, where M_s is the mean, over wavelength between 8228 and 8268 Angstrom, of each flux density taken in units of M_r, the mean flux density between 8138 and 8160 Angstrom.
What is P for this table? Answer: 0.99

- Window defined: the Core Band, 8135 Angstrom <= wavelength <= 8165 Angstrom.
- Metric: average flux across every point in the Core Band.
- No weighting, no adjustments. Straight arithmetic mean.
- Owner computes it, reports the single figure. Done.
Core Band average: 8.03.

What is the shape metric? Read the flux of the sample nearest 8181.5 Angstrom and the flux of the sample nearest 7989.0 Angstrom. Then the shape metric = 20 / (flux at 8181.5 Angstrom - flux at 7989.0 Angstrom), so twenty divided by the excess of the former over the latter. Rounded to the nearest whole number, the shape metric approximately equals 28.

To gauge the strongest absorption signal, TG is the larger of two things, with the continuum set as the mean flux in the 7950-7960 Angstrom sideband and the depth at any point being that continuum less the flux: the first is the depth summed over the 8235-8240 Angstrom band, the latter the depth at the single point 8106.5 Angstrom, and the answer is -0.2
